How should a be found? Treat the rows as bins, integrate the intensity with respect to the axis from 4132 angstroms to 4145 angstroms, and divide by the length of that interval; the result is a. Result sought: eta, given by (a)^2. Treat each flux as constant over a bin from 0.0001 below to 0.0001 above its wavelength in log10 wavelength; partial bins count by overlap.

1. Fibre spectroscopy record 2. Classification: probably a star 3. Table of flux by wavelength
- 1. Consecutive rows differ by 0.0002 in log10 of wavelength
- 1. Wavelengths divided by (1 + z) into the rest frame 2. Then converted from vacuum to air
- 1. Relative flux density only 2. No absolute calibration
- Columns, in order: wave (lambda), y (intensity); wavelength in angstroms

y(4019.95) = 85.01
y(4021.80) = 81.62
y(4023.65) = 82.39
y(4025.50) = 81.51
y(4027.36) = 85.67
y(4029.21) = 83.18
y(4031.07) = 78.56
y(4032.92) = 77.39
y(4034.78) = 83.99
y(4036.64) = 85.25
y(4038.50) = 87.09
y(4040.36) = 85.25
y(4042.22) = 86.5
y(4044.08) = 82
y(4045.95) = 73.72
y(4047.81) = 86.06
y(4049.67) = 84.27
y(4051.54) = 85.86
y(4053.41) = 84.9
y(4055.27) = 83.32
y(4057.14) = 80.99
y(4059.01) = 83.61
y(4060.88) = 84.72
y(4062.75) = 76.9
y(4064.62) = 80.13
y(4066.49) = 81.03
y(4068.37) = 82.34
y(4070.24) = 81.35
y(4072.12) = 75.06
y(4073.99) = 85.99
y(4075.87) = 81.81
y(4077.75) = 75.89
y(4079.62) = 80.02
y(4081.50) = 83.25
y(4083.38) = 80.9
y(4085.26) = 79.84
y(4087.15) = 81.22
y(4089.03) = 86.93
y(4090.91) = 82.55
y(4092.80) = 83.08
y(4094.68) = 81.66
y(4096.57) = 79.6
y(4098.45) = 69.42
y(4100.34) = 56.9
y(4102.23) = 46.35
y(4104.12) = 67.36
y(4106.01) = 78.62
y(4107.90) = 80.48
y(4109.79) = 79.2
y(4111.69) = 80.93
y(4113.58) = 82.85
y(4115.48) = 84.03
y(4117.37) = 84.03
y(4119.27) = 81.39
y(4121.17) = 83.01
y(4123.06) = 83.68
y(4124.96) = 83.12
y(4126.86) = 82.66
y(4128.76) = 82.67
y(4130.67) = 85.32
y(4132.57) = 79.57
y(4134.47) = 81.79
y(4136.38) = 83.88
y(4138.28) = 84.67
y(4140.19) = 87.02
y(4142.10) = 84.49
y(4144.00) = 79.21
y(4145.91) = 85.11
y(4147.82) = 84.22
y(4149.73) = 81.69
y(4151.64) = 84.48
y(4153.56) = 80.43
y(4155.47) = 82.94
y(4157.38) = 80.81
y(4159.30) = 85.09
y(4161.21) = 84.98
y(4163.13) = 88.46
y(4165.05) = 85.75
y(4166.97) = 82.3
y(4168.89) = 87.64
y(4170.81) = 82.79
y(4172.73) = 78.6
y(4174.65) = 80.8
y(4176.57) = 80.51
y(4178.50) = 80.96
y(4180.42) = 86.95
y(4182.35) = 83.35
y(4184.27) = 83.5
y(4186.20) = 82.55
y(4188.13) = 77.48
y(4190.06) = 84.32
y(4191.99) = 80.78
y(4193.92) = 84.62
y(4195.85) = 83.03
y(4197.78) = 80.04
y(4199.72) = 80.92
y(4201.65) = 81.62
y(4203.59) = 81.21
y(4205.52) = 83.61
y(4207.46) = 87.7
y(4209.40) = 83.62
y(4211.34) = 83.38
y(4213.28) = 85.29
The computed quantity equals 6902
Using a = 83.1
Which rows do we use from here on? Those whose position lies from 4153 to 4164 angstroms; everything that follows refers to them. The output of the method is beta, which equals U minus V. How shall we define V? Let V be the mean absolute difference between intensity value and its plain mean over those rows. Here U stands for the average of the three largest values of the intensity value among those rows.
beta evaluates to 83.8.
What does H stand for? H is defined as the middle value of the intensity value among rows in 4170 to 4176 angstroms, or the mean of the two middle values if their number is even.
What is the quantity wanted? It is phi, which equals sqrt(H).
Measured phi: 8.99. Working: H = 80.8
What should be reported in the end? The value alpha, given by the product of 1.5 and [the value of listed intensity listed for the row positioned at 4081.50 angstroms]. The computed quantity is 125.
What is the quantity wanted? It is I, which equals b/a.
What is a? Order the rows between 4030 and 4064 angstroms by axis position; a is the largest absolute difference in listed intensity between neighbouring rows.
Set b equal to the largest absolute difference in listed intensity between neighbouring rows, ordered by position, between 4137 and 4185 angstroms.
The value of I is 0.5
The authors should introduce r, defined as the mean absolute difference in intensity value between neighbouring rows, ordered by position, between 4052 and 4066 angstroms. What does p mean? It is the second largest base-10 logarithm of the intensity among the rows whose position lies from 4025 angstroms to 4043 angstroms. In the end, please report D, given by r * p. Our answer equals 6.0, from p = 1.94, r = 3.1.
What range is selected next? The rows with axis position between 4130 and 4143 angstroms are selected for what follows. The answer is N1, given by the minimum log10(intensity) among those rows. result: 1.90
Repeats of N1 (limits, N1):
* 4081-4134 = 1.67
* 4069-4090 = 1.88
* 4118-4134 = 1.90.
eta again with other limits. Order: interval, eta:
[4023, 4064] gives 6865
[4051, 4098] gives 6652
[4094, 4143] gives 6243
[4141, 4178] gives 6915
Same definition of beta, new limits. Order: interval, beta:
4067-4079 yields 80.1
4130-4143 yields 83.9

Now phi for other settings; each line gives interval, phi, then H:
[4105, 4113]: 8.94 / 79.8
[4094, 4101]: 8.63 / 74.5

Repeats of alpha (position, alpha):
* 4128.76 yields 124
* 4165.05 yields 129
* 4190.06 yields 126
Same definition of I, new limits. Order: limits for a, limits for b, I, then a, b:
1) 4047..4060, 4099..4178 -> 8.0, 3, 21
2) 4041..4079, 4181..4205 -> 0.6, 12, 7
